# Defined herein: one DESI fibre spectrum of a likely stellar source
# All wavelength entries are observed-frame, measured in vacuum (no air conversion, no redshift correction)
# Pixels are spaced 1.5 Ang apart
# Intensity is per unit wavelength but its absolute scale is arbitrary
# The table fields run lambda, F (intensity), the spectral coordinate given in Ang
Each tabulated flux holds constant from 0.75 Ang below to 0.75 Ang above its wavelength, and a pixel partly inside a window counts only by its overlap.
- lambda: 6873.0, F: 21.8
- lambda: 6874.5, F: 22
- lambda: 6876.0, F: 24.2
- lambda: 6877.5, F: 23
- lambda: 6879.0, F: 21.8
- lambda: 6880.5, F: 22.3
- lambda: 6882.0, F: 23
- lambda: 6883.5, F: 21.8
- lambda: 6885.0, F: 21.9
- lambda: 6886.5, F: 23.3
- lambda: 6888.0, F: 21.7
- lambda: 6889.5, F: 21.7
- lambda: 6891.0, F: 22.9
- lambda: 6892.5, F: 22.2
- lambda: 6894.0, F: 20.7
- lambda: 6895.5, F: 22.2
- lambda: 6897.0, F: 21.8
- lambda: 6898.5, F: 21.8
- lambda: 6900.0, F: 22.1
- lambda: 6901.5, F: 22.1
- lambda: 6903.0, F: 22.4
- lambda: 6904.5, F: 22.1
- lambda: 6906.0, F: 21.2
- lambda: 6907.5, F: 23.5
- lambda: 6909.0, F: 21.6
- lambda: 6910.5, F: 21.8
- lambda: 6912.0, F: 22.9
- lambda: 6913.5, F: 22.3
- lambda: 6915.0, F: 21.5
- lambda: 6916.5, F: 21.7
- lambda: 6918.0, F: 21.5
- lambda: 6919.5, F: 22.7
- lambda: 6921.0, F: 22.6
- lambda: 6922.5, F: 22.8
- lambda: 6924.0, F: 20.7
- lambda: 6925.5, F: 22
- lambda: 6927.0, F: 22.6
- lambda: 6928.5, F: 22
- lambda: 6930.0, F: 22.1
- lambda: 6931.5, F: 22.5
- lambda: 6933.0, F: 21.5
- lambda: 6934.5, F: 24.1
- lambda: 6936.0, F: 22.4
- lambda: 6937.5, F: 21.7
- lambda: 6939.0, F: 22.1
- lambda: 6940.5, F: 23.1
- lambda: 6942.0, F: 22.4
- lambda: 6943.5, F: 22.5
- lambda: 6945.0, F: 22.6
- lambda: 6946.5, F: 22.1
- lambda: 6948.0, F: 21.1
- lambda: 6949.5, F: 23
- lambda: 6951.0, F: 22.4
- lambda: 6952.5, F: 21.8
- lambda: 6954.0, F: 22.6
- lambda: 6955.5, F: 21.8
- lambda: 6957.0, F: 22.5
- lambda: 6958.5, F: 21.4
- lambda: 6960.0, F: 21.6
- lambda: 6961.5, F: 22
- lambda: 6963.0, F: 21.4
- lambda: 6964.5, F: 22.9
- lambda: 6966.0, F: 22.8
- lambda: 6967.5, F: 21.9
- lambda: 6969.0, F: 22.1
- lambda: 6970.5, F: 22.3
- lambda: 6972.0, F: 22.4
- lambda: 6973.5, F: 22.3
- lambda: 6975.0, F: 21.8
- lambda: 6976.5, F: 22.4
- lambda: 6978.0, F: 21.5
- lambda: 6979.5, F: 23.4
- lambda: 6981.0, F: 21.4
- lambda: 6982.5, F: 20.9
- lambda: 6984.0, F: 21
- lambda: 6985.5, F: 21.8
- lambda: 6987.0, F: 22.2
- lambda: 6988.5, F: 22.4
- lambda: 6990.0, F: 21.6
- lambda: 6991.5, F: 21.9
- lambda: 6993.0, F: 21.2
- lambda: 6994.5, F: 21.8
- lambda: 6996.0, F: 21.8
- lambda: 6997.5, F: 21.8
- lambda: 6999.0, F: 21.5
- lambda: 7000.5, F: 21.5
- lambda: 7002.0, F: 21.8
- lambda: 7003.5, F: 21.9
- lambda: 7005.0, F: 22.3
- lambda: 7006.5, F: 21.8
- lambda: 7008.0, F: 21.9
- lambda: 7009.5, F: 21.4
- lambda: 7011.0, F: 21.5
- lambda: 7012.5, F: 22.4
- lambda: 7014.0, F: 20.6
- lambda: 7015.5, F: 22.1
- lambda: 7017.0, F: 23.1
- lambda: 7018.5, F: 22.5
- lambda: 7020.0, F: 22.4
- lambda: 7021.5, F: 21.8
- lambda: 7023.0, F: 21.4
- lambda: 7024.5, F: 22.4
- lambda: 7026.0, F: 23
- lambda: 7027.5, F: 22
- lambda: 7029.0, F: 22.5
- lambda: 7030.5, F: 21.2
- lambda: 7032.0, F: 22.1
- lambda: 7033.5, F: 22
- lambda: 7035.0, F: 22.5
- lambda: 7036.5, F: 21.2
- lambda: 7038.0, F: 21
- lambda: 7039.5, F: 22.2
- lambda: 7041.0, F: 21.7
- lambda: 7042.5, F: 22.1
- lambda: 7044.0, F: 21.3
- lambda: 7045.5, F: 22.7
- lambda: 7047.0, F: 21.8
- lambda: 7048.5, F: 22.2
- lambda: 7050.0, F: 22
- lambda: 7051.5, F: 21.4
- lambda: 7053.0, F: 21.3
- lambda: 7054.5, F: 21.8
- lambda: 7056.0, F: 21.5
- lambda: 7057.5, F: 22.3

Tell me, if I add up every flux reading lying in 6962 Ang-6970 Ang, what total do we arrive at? 111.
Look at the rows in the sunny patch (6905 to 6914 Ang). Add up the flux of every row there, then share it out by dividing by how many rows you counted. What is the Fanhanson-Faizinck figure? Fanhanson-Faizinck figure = 22.2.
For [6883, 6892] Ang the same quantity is 22.2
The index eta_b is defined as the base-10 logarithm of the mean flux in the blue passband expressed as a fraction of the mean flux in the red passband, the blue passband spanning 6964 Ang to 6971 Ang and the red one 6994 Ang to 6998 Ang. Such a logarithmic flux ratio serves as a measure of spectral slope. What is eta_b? 0.012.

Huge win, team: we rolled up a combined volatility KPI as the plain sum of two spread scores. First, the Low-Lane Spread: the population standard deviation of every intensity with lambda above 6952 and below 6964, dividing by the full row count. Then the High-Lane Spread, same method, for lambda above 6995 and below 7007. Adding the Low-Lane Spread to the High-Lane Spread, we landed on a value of 0.66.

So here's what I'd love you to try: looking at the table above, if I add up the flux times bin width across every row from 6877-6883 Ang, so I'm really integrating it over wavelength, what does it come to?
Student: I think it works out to 135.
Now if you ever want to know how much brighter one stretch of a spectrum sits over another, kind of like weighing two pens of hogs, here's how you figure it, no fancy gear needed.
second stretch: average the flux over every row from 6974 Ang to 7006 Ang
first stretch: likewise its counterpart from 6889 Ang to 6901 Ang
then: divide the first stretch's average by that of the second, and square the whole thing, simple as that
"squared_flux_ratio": 1.01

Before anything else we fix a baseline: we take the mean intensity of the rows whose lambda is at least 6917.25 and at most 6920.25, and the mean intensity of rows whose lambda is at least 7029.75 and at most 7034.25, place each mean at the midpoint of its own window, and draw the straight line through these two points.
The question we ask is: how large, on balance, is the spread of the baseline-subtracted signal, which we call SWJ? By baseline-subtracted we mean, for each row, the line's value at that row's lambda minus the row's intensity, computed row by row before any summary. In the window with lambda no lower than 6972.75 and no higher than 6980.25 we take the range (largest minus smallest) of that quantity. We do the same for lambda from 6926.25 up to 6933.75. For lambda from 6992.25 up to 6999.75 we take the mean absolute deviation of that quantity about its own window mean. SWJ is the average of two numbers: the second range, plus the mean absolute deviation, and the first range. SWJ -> 1.60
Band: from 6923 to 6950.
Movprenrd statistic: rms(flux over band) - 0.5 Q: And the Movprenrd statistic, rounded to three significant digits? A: 21.8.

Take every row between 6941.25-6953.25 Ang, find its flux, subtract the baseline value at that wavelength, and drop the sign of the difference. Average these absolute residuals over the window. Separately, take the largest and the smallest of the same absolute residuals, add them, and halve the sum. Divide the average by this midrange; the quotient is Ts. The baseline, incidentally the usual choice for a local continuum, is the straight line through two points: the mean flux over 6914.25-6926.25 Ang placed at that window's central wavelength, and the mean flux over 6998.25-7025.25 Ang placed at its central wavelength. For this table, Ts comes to 0.91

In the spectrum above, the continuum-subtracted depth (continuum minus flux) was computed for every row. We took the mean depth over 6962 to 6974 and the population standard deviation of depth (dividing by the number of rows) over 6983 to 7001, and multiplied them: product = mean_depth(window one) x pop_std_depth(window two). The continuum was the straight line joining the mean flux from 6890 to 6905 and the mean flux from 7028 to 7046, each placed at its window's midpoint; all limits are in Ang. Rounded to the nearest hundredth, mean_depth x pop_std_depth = -0.12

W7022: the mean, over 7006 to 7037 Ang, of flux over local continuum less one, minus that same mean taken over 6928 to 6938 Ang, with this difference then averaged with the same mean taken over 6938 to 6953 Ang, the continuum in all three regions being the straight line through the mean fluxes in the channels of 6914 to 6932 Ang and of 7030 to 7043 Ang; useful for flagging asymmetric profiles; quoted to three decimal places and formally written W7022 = 0.004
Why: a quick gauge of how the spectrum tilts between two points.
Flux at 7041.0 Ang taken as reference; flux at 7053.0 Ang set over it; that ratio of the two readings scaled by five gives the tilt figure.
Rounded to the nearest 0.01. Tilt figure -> 4.91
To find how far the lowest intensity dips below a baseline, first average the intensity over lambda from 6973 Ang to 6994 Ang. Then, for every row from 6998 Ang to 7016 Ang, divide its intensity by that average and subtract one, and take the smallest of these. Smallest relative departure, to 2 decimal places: -0.06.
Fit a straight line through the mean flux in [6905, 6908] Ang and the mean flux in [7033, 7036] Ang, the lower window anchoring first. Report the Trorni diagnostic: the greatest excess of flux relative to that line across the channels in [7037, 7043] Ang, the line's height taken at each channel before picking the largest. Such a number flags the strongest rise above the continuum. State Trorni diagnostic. 0.0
